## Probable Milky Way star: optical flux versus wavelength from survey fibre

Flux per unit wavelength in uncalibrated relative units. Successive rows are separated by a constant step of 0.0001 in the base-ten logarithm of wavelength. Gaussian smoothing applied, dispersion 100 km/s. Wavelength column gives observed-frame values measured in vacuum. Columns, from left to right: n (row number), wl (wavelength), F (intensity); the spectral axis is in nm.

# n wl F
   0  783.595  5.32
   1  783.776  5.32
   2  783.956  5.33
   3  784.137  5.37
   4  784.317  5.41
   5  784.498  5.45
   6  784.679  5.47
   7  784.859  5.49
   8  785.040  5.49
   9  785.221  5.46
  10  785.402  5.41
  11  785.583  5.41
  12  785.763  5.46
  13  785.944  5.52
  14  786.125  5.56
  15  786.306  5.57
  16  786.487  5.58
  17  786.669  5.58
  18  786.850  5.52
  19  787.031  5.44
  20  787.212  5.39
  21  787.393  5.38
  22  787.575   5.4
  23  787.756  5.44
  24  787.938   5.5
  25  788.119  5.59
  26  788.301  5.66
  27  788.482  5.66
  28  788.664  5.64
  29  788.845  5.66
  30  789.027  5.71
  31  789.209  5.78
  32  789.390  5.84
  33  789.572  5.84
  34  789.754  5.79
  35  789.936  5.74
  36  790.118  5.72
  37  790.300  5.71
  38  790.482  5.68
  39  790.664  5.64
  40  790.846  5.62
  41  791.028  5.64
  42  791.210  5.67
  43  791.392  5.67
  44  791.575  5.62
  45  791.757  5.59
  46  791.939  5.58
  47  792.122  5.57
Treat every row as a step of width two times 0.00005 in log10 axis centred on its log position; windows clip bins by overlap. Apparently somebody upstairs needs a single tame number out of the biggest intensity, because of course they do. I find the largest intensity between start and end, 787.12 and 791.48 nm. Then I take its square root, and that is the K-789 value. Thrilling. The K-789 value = 2.42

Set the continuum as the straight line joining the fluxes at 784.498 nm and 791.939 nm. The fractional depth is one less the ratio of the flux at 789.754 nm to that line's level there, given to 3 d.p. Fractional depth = -0.045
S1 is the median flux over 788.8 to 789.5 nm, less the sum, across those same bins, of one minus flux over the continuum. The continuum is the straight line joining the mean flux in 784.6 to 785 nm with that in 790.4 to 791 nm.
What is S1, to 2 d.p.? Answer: 5.85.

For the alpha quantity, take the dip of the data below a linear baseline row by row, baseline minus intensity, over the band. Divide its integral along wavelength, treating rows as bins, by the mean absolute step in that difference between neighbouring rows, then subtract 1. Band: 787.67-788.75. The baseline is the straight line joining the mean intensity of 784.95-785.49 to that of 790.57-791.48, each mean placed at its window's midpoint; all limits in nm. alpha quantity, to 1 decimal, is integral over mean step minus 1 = -1.7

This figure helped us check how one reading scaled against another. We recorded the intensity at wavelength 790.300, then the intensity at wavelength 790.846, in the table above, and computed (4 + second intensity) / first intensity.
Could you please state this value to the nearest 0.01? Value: 1.68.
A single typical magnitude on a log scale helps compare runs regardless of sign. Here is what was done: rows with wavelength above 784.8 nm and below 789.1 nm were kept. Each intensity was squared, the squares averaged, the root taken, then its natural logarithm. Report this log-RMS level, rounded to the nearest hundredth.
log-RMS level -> 1.71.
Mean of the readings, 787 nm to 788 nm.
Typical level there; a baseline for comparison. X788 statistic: 5.42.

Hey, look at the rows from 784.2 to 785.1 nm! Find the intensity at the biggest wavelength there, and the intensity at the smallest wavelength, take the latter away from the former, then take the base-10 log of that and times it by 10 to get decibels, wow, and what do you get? -11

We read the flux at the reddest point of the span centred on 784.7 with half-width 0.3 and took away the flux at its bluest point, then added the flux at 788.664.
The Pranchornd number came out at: 5.68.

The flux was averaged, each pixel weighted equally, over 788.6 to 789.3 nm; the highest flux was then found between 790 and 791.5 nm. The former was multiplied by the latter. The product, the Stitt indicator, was 32.6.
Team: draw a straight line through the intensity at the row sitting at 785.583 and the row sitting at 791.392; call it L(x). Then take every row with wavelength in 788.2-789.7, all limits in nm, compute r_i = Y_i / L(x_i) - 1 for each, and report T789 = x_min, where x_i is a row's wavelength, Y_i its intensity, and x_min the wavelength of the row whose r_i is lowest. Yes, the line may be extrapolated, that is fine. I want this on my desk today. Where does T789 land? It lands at 788.664 nm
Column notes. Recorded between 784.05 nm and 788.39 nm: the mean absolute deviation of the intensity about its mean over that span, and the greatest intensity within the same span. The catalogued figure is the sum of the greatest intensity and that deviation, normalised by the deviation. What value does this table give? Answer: 90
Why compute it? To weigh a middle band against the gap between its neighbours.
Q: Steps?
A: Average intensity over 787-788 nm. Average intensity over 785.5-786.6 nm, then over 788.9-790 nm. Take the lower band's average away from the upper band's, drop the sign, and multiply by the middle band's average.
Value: 1.4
